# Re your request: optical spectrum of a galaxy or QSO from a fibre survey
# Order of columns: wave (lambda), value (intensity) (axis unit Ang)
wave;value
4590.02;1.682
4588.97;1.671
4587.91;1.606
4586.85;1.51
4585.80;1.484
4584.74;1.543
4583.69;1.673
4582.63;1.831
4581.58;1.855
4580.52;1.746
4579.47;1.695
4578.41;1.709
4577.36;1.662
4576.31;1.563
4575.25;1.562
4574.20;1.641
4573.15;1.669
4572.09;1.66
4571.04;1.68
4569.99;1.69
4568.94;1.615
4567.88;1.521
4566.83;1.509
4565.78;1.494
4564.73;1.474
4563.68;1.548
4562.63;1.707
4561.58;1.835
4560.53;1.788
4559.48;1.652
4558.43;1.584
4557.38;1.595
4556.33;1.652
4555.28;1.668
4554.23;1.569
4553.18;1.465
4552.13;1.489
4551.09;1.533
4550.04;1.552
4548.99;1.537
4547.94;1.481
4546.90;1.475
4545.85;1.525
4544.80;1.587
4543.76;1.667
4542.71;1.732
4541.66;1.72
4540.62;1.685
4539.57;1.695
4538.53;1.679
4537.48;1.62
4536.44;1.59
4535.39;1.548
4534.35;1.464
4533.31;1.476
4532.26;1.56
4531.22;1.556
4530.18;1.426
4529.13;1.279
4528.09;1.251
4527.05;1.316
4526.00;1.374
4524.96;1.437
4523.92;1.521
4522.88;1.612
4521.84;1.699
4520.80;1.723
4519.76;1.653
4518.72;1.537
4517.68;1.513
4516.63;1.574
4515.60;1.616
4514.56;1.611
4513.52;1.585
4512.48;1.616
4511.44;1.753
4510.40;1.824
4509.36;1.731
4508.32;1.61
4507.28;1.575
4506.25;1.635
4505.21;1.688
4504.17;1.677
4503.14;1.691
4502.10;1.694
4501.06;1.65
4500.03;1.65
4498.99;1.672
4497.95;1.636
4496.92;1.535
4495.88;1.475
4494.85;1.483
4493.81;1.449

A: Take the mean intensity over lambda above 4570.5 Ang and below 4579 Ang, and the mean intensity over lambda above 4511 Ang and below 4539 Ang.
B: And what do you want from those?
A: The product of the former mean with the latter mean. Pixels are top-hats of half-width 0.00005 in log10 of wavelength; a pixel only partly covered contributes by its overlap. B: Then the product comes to 2.53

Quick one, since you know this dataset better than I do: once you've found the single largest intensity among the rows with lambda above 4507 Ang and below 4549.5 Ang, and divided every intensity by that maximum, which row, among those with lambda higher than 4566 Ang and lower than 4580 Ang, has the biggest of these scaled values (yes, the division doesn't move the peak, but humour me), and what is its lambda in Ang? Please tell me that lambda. 4578.41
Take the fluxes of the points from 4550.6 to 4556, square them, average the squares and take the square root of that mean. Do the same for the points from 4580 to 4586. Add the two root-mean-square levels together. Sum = 3.24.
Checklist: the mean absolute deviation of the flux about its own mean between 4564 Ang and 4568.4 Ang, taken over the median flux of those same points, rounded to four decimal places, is 0.0103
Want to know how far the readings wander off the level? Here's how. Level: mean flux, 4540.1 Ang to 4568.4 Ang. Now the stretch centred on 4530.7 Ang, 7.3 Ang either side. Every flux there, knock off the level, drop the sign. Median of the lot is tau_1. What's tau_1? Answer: 0.124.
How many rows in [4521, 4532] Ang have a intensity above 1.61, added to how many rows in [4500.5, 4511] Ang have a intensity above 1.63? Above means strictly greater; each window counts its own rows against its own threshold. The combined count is 10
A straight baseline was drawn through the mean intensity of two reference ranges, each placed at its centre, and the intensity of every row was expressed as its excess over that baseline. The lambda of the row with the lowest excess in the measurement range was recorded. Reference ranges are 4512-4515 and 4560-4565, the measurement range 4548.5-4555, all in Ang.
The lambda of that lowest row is 4553.18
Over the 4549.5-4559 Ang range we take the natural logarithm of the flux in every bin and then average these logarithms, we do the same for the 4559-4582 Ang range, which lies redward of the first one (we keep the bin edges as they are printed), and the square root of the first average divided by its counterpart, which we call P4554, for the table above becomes 0.95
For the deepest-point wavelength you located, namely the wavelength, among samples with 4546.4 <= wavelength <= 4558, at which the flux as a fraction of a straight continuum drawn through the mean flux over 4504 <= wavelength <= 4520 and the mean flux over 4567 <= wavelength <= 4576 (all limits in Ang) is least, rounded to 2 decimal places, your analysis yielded 4553.18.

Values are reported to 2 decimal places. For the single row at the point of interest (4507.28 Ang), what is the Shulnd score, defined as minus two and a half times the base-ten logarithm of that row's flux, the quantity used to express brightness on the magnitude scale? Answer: -0.49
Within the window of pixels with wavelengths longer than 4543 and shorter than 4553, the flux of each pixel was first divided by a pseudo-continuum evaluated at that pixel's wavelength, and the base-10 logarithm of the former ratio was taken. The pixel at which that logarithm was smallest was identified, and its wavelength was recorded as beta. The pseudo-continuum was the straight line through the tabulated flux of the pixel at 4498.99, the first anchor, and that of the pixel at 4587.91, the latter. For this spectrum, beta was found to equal 4546.90 Ang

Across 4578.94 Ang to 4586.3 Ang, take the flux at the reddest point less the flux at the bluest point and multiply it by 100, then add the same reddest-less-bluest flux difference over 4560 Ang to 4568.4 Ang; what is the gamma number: -21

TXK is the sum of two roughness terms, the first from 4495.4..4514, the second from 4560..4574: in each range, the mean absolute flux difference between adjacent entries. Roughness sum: 0.108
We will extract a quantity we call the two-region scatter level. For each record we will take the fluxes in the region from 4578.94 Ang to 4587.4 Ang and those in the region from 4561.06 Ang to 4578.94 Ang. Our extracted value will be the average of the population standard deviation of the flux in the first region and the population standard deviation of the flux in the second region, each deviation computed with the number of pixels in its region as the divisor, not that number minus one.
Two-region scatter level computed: 0.113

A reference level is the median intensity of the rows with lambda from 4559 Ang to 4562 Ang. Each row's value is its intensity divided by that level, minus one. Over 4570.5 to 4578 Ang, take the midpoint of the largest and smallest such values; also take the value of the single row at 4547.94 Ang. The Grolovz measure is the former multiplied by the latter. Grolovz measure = 0.016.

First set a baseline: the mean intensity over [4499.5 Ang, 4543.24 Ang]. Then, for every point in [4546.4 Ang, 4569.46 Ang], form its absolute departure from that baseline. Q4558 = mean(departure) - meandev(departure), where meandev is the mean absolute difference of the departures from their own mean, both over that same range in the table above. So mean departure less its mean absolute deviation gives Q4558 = 0.040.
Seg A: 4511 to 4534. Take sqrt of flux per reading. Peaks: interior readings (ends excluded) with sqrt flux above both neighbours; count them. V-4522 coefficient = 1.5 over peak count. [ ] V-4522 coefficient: 0.50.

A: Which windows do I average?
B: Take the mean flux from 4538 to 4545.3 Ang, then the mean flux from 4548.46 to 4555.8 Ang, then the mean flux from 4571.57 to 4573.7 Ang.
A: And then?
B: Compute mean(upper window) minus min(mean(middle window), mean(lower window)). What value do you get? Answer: 0.12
